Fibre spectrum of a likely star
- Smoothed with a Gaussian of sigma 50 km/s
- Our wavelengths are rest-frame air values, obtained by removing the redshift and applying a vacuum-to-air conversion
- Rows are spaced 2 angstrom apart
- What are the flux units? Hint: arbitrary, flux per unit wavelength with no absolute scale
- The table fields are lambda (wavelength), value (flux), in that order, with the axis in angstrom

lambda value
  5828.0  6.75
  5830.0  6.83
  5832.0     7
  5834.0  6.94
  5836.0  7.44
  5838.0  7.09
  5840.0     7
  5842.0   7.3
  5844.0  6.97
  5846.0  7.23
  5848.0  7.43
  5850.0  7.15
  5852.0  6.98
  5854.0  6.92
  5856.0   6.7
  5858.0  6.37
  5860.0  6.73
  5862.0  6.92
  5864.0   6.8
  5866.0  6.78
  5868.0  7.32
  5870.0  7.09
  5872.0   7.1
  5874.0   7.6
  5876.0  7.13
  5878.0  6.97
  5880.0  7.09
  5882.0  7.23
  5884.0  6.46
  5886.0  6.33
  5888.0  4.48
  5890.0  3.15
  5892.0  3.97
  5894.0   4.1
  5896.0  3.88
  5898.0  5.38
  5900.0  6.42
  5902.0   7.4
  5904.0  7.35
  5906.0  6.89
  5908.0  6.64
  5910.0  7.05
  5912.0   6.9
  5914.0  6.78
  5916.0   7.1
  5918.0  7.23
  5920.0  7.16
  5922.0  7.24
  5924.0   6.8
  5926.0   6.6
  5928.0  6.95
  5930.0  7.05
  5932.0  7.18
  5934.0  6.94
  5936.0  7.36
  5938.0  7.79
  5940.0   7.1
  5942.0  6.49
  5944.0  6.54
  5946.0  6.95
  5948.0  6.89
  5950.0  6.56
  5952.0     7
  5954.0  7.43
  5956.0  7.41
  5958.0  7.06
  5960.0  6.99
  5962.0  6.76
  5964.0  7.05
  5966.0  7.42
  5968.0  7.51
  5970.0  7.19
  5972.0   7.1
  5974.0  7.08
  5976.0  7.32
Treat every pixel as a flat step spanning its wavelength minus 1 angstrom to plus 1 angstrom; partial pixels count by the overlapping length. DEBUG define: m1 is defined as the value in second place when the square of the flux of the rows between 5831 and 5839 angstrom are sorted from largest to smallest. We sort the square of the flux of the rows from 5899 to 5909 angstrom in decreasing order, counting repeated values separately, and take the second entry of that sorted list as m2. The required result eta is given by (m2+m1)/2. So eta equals 52.1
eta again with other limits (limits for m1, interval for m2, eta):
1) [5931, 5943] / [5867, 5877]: 53.9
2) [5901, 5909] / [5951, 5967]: 54.5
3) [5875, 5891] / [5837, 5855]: 52.1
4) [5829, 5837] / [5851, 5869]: 48.9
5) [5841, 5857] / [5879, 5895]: 51.8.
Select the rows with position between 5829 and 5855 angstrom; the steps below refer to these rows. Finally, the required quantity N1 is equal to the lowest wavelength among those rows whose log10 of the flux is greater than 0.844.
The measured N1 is 5832.0 angstrom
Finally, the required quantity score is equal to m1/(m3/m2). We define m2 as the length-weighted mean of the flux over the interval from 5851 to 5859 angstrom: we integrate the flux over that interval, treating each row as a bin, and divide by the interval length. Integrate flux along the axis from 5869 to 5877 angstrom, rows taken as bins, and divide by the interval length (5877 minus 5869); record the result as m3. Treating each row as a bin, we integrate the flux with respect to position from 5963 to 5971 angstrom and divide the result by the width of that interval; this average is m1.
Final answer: 6.80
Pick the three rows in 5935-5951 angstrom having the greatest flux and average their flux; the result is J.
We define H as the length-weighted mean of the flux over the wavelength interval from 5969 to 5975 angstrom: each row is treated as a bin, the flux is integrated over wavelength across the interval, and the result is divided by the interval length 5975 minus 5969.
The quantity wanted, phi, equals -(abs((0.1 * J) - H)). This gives -6.38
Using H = 7.12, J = 7.42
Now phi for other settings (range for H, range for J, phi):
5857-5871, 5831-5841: -6.14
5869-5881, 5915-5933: -6.44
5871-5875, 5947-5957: -6.62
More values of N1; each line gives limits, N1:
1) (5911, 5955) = 5916.0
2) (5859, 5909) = 5868.0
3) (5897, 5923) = 5902.0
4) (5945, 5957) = 5952.0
